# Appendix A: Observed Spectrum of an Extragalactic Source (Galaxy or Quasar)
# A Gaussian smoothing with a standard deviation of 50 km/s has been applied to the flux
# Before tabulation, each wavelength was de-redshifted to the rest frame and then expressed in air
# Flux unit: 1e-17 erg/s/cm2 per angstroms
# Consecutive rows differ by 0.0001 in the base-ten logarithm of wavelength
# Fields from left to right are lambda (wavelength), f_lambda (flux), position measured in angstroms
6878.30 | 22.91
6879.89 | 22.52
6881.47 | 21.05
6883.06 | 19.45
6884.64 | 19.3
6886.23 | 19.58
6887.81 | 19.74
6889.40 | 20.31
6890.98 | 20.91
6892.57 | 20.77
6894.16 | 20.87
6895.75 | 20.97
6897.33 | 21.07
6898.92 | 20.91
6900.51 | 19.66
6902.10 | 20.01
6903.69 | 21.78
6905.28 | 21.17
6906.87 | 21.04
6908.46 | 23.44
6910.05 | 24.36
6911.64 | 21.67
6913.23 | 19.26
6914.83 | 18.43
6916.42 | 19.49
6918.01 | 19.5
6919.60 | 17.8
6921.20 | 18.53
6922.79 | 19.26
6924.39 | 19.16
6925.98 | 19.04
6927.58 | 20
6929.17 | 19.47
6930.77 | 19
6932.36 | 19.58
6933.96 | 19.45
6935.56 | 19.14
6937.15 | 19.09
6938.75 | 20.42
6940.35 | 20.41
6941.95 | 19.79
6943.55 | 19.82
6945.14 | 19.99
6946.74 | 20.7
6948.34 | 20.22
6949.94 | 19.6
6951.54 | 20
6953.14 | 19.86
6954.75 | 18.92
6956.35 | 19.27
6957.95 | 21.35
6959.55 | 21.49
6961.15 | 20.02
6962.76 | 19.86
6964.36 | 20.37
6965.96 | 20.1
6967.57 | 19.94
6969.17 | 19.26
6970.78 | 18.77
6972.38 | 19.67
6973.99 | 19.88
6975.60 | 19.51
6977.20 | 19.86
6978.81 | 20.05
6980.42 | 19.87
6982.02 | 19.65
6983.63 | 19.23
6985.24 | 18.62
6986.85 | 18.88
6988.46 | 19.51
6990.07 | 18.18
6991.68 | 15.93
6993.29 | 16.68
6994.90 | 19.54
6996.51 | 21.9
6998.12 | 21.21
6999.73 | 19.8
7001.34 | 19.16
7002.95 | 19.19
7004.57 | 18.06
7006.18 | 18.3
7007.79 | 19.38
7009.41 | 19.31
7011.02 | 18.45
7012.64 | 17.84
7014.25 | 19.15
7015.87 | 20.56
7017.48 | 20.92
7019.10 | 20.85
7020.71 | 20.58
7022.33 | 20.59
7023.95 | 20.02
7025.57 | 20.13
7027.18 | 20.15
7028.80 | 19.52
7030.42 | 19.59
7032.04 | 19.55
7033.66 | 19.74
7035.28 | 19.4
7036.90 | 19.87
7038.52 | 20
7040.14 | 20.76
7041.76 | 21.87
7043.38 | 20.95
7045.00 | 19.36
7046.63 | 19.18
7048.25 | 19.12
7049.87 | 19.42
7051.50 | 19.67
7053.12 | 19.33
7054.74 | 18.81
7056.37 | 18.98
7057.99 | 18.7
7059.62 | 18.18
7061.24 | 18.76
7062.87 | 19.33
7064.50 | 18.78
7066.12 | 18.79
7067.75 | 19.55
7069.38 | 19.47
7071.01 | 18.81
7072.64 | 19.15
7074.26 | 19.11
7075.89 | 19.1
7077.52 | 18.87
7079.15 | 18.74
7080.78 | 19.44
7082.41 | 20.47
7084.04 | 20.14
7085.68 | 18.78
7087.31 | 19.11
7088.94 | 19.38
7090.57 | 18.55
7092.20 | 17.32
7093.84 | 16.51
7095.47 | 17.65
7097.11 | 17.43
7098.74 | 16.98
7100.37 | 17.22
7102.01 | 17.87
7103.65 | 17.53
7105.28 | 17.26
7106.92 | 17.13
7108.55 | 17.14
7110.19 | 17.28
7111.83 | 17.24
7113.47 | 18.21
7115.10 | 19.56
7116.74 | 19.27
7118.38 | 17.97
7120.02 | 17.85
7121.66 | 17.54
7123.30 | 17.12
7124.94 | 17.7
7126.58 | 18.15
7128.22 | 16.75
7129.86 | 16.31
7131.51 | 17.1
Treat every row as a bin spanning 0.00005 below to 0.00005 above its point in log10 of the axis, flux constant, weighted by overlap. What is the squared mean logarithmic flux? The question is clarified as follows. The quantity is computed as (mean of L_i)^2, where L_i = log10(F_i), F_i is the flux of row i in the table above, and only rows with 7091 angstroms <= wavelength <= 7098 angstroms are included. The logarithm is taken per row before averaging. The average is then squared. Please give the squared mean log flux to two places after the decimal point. 1.53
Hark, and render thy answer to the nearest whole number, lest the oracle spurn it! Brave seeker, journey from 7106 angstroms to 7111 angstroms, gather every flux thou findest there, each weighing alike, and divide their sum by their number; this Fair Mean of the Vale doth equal 17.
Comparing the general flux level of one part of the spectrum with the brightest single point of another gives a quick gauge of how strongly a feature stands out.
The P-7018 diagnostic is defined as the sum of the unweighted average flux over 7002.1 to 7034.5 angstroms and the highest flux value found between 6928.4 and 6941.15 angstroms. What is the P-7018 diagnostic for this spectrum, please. 40.0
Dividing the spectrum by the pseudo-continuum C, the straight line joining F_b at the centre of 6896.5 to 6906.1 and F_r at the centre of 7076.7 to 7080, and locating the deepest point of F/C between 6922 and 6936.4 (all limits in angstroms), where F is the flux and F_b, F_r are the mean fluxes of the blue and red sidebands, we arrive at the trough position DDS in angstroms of 6925.98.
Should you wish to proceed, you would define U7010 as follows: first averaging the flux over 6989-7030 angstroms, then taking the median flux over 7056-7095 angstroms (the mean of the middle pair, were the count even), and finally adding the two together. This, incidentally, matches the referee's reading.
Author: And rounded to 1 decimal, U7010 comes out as 38.3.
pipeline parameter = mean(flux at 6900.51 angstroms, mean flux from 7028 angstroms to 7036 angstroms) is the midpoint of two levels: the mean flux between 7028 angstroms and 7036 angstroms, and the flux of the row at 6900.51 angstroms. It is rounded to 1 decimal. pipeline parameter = 19.6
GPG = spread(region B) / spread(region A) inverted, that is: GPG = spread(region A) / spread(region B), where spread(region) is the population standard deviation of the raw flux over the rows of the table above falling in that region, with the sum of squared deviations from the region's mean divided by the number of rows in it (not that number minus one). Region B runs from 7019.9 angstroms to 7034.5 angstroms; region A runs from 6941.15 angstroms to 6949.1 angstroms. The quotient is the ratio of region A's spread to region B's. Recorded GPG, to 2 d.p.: 0.85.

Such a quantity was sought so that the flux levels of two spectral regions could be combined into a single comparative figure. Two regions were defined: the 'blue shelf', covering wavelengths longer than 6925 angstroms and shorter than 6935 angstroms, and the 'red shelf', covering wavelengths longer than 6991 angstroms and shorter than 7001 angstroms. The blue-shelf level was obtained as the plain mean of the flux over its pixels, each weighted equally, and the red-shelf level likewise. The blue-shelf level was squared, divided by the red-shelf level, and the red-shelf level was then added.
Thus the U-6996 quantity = 38.8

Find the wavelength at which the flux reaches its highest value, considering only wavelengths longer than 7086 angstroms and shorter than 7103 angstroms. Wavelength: 7088.94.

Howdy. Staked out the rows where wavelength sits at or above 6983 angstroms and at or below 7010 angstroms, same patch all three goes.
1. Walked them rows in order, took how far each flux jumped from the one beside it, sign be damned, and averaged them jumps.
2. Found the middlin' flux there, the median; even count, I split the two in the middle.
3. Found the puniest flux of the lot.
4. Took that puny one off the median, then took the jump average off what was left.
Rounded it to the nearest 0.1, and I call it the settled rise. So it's 2.2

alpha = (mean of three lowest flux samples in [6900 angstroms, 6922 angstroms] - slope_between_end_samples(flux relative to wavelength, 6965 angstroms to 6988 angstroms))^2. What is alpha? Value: 335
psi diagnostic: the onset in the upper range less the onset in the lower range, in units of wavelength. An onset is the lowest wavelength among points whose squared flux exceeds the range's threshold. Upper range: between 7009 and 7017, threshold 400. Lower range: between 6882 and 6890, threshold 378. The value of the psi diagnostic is 132.8 angstroms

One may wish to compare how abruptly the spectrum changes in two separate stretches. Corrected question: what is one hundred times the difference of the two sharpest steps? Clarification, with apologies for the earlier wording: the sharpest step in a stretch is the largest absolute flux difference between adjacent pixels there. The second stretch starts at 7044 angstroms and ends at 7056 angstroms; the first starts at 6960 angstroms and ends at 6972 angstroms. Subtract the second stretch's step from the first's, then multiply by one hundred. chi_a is 16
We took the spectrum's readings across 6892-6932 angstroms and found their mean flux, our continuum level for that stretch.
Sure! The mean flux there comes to 20.3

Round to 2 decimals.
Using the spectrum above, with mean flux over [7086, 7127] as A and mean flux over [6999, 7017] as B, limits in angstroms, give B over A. 1.07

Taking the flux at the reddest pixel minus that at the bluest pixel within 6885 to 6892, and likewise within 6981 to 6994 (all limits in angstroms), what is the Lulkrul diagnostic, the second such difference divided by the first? -2.2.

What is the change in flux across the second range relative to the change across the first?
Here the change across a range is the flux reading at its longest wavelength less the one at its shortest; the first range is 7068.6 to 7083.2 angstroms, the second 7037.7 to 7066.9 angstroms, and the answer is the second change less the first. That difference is -2.2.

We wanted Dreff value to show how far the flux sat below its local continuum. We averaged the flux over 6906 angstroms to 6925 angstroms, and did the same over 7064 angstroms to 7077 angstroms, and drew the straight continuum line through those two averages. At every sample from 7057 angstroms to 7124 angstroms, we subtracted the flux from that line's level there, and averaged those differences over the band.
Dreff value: 0.6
